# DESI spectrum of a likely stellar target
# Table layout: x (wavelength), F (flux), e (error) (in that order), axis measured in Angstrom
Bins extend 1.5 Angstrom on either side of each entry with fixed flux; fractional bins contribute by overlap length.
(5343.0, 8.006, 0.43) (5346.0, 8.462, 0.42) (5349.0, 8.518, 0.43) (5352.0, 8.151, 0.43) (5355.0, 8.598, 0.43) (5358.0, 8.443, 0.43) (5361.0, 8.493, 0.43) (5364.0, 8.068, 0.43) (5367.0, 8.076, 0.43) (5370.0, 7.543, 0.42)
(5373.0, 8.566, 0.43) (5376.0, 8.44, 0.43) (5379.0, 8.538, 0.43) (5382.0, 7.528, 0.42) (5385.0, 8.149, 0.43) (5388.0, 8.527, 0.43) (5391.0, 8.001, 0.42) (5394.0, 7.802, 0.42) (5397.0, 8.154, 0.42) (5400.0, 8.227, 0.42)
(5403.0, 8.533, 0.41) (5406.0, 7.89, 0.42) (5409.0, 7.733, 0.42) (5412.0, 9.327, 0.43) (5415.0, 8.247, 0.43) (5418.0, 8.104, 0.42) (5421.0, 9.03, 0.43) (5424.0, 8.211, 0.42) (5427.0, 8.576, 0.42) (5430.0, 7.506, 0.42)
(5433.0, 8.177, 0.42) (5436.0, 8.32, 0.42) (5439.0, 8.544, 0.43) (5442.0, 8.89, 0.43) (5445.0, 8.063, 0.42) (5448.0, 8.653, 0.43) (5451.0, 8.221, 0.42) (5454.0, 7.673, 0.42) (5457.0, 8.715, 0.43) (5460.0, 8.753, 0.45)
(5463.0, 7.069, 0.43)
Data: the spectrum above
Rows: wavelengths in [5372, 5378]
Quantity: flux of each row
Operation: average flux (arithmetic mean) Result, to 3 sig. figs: 8.50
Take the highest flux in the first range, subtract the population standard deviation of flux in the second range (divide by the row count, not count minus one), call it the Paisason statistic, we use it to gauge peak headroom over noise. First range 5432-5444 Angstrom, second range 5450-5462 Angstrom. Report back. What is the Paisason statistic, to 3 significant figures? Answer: 8.45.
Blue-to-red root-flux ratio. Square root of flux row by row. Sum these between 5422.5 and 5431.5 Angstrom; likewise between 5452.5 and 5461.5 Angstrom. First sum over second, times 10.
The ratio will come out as 9.83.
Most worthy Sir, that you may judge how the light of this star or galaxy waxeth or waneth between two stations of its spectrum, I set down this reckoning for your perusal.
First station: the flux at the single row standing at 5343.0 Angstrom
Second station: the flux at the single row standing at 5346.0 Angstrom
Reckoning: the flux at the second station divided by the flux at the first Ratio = 1.06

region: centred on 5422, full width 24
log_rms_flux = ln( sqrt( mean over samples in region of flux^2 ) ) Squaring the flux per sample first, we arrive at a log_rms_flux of 2.13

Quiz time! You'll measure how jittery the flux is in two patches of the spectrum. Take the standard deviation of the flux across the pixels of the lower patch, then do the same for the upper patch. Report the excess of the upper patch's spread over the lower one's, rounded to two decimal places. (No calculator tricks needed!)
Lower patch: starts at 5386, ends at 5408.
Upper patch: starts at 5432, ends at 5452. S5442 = 0.01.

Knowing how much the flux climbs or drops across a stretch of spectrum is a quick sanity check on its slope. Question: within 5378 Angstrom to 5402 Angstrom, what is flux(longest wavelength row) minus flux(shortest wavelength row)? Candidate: -0.31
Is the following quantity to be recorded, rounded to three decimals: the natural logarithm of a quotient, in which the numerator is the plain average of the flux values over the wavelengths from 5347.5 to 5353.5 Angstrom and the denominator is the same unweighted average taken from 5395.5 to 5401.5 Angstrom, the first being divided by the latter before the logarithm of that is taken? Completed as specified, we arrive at 0.017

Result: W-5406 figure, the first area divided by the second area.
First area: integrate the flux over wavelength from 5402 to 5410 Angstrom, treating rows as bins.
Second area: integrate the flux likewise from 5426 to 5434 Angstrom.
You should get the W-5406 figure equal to 1.00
